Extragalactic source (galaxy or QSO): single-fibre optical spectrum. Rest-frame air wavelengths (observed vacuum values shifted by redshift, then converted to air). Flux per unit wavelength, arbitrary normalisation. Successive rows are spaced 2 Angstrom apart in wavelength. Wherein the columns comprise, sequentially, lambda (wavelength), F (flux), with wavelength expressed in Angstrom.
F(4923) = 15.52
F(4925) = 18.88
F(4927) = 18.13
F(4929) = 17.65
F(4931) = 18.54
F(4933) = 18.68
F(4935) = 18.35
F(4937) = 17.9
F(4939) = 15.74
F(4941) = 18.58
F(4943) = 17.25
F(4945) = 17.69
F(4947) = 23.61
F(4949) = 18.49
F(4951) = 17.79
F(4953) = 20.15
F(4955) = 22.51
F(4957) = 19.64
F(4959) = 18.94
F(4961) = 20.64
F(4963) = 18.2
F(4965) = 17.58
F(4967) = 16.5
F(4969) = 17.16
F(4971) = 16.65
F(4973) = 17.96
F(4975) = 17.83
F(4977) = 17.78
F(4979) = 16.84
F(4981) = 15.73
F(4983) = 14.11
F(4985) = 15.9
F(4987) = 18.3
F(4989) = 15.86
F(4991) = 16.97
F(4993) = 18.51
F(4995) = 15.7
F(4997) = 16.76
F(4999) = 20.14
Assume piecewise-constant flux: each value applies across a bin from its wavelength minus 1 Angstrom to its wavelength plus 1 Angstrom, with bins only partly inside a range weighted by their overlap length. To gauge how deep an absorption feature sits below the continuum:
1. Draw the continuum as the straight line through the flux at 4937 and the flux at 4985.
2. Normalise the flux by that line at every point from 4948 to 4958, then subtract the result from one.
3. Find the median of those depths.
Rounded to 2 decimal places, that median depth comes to -0.15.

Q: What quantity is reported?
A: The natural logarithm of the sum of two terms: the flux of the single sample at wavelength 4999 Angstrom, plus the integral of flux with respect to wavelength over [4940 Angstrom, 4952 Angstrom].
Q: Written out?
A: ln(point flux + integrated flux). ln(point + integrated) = 5.51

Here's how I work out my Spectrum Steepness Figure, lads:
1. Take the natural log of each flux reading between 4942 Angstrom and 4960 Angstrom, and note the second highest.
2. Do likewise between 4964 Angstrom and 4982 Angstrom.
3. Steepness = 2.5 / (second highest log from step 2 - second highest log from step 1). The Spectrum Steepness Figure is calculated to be -11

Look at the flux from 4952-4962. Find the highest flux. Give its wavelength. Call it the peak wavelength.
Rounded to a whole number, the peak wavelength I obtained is 4955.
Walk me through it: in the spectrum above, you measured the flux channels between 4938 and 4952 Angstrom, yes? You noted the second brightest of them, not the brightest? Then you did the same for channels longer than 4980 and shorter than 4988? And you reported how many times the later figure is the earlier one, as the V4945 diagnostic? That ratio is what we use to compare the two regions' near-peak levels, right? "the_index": 0.86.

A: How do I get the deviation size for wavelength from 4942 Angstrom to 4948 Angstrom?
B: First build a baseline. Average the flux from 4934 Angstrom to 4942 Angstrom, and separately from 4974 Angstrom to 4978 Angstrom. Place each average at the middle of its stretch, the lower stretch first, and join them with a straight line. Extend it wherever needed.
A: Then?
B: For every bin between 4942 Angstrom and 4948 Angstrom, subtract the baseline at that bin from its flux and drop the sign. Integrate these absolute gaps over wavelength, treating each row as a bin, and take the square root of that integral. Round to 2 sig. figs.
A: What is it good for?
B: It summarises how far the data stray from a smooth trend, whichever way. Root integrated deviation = 3.6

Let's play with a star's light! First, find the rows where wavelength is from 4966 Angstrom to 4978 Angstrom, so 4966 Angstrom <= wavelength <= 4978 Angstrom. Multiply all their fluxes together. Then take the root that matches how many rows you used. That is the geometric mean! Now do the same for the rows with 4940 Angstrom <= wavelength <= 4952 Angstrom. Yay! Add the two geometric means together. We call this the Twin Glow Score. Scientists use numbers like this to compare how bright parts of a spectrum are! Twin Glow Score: 36.1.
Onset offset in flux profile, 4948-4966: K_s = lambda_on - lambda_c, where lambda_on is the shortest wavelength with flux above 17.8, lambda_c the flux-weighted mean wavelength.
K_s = -7.9 Angstrom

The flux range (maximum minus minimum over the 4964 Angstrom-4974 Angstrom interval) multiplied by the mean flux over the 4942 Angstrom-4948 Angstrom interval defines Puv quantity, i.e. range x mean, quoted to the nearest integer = 28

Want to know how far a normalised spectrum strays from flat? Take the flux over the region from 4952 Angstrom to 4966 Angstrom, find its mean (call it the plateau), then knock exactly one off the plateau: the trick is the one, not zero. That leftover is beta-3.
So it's 19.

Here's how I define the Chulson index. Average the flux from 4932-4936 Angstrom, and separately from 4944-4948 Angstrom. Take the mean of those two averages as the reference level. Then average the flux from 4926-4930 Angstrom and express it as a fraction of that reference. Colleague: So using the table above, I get 0.91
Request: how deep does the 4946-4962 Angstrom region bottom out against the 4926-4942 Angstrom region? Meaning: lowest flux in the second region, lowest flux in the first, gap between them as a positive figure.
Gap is 2.05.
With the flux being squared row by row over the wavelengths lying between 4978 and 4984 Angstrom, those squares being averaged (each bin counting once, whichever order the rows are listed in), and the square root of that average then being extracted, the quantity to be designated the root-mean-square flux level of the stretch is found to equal 15.6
